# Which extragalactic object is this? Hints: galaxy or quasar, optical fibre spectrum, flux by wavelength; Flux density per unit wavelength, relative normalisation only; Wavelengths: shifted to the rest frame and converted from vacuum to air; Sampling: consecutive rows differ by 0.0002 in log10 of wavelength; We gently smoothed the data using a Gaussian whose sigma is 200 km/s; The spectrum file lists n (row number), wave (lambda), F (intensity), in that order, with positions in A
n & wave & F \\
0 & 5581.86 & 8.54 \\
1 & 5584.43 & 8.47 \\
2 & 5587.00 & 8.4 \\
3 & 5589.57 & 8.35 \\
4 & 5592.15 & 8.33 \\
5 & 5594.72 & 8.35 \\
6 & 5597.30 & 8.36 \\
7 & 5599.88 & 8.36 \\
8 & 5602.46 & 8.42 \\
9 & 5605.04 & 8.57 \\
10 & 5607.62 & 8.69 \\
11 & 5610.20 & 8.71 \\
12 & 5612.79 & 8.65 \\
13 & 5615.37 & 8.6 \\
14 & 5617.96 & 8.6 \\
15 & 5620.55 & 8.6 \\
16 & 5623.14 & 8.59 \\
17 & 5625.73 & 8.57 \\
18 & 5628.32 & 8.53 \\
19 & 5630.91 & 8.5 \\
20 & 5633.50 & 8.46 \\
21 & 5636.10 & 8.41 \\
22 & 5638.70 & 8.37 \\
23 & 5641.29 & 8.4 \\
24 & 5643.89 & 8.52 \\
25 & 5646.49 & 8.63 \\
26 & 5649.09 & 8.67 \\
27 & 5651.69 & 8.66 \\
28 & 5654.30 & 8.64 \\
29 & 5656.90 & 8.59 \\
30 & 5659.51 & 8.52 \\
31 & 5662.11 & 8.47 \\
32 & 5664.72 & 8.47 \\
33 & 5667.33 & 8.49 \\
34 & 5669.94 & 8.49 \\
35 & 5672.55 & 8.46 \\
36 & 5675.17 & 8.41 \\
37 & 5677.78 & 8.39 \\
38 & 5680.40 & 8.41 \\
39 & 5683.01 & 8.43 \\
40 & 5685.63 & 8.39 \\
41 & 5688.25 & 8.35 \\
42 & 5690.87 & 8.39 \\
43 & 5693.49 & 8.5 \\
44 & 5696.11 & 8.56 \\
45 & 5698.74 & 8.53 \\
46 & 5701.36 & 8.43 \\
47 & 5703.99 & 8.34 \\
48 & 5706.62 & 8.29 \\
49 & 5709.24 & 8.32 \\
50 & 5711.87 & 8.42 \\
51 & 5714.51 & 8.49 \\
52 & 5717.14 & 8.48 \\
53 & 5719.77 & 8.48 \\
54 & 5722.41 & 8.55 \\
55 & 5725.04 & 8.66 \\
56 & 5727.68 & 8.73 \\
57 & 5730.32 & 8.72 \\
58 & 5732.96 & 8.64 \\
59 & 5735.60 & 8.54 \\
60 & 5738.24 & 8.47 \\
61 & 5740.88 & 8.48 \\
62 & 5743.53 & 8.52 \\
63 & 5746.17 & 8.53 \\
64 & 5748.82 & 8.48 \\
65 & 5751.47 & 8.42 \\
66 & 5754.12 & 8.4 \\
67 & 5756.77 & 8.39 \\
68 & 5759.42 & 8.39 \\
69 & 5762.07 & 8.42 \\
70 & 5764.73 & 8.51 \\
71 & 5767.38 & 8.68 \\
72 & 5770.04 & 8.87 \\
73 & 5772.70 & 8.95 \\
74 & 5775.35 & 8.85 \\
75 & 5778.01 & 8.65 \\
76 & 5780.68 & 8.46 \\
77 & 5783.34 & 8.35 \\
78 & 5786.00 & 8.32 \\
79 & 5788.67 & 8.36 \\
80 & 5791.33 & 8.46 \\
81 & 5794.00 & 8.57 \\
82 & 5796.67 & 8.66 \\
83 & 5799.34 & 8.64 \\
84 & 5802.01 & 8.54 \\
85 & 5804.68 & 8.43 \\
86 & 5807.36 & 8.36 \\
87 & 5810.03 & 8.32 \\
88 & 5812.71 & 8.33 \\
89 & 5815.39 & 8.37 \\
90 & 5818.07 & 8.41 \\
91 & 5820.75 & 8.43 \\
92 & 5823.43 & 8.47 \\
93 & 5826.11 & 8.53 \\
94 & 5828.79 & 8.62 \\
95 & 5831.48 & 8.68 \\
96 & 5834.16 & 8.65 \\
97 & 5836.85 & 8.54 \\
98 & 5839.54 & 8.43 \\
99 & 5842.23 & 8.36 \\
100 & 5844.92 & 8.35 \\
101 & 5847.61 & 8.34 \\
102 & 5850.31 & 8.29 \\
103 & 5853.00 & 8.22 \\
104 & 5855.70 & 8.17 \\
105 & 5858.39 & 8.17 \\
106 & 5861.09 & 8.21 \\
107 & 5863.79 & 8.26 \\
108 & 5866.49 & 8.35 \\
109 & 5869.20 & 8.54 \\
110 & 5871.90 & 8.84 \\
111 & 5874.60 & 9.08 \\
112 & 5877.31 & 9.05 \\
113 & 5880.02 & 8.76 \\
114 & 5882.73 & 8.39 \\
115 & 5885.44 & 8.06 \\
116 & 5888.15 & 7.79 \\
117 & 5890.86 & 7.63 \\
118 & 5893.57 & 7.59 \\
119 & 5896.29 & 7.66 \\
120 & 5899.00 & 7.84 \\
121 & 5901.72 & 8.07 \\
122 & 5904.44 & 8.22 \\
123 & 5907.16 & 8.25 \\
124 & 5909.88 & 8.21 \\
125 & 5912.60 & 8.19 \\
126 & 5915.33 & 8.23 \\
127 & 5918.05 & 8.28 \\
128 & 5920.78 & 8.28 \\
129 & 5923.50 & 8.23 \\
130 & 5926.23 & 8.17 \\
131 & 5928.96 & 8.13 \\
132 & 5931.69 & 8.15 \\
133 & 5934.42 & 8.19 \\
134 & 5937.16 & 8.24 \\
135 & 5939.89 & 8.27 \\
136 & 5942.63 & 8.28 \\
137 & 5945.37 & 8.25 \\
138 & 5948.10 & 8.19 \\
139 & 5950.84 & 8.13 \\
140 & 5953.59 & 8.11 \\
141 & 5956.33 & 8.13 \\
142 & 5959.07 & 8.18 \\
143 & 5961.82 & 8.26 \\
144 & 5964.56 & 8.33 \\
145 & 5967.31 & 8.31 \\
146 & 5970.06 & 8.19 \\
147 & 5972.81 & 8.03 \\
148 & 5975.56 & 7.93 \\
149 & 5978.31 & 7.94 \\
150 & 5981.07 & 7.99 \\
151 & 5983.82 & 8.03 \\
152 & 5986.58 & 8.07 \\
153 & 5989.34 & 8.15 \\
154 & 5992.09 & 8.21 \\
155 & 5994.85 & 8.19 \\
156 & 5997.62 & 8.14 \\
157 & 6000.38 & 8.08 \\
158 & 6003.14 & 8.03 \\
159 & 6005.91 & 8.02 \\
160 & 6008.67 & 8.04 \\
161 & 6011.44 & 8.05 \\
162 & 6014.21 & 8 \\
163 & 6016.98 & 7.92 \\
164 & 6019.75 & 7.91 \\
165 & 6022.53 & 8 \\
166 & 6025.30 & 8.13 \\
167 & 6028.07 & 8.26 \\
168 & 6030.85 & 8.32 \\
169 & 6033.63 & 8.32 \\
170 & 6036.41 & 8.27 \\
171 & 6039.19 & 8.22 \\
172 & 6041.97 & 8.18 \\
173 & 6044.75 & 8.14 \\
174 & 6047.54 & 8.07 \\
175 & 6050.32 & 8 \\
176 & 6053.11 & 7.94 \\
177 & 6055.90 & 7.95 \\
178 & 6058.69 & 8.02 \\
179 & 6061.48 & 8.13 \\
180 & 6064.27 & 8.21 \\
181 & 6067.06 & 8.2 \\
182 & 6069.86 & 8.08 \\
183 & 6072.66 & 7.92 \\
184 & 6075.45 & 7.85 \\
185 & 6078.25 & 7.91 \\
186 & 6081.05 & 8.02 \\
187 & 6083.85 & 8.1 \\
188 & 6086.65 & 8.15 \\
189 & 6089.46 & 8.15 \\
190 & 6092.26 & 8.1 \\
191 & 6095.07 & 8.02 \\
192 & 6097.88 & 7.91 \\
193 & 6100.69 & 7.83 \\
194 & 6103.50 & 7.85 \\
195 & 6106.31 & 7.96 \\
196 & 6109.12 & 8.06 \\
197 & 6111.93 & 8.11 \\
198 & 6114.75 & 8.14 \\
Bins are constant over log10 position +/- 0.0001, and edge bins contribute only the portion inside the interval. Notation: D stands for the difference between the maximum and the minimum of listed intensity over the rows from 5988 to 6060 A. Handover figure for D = 0.41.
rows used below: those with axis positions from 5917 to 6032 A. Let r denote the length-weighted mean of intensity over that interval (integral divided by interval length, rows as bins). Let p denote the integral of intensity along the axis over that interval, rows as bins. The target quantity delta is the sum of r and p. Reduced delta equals 944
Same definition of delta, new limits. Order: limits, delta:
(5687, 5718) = 270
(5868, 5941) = 609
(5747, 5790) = 375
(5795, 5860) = 556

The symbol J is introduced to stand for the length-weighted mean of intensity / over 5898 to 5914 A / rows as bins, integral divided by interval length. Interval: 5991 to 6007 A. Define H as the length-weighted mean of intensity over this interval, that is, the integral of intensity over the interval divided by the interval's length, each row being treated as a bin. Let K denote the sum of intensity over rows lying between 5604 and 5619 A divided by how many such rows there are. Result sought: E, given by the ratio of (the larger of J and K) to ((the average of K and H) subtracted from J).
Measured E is -36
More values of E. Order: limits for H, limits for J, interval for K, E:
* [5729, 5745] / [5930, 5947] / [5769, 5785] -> -22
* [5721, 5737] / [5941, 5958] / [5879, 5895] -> -53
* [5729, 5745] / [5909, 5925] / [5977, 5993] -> -108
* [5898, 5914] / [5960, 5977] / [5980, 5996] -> 149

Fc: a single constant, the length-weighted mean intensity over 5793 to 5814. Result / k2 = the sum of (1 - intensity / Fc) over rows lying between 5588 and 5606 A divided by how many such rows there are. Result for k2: 0.010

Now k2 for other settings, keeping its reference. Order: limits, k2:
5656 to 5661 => -0.009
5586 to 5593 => 0.014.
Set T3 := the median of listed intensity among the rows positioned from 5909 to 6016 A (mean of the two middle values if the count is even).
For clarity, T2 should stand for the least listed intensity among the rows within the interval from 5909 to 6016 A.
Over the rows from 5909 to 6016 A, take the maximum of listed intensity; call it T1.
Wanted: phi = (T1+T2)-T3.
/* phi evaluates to 8.09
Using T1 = 8.33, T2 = 7.93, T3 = 8.17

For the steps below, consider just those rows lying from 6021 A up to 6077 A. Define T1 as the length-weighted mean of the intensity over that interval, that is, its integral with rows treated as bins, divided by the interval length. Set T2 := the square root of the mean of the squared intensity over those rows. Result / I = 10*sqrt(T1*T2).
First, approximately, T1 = 8.11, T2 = 8.11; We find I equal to 81.1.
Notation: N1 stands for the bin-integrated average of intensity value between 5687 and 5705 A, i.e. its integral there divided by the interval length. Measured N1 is 8.44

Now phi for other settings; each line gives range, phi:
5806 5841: 8.57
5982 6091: 8.09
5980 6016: 8.15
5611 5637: 8.48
